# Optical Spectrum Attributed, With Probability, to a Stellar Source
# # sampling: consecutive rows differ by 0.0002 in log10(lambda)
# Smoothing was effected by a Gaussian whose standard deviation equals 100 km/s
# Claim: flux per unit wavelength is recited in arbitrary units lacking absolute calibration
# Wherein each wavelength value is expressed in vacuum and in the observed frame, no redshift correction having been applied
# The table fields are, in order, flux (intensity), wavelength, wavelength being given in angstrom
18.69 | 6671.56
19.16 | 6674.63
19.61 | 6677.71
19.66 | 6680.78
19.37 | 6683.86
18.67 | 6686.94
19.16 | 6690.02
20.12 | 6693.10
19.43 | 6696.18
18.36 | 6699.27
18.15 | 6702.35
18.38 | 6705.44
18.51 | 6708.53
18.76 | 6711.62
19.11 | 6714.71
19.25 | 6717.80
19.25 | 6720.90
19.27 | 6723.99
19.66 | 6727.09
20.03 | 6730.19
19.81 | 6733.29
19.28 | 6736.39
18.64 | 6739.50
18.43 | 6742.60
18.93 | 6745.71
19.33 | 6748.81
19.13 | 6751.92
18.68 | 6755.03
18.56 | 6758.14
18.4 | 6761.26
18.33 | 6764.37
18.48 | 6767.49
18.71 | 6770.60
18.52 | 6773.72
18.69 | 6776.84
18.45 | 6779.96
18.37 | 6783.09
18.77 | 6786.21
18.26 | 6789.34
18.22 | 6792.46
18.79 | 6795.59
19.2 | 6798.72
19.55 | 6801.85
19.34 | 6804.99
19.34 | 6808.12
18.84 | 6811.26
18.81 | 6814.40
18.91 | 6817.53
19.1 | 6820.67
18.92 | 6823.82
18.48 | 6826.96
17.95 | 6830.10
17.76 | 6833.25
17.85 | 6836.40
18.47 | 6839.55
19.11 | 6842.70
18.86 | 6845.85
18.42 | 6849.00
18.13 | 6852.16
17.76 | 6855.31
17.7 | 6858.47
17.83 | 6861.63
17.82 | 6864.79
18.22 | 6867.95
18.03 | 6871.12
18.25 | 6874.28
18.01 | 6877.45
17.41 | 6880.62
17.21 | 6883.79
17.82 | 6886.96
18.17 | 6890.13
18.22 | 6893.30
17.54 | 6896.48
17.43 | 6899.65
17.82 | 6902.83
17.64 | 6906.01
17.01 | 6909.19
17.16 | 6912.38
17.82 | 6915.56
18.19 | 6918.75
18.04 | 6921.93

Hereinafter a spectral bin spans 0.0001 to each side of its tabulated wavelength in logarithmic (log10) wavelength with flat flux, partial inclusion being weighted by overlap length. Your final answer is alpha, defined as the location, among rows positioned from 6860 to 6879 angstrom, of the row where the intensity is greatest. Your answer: 6874.28 angstrom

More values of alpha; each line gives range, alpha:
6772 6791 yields 6786.21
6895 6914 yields 6902.83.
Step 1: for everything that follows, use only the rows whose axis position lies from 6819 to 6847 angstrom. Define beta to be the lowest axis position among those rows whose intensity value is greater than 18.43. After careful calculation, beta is 6820.67 angstrom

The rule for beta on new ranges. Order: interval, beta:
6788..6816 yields 6795.59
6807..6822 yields 6808.12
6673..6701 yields 6674.63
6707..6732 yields 6708.53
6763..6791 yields 6767.49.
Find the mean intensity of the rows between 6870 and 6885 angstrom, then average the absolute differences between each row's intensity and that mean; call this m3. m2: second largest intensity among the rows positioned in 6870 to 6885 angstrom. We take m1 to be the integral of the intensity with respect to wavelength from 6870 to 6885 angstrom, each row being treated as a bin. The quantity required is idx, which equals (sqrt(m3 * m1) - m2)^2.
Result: 64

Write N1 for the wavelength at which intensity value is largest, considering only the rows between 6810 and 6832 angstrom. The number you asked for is 6820.67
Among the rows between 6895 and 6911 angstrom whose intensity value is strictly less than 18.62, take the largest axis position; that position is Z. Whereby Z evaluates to 6909.19 angstrom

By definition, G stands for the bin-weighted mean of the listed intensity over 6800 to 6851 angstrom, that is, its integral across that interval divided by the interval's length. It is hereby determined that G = 18.7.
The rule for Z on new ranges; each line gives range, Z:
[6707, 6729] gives 6708.53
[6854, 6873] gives 6871.12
